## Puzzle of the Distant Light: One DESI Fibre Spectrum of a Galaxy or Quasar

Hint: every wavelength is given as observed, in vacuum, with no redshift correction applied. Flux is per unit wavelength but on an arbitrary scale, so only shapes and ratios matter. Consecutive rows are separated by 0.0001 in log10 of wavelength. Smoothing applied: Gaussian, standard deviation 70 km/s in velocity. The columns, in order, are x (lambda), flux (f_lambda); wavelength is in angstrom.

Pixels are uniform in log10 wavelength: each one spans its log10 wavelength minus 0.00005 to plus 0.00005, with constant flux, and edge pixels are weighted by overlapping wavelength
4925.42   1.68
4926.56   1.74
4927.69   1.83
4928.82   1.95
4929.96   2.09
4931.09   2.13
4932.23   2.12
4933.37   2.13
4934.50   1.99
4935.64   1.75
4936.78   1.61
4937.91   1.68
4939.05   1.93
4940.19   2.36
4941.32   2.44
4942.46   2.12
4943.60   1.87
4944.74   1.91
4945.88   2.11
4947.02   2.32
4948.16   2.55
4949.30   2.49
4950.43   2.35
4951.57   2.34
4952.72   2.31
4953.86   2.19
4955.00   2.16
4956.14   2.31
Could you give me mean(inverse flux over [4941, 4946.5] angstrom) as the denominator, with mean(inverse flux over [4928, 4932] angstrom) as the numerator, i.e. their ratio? 1.01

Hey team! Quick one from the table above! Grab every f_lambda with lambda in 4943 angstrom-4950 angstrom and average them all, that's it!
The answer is 2.2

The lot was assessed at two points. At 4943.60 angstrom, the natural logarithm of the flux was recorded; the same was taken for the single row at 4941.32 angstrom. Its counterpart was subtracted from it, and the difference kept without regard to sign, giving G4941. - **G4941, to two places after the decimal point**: 0.27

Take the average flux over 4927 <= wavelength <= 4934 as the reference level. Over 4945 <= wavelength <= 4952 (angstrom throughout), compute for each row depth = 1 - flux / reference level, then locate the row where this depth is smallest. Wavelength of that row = 4948.16 angstrom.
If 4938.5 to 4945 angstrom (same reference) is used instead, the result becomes 4941.32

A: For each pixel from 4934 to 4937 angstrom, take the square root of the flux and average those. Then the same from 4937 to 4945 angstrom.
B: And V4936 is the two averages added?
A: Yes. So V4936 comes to 2.76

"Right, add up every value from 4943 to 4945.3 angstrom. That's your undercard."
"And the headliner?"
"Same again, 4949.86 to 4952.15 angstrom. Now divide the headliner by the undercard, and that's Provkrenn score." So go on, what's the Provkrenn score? 1.24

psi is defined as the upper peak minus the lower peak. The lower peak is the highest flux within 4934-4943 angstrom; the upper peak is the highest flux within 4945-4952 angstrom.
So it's 0.11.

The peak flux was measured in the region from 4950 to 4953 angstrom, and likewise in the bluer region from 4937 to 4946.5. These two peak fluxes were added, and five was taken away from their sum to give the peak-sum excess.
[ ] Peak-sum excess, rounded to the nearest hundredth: -0.21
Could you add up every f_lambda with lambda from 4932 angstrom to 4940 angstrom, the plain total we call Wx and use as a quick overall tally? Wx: 13.2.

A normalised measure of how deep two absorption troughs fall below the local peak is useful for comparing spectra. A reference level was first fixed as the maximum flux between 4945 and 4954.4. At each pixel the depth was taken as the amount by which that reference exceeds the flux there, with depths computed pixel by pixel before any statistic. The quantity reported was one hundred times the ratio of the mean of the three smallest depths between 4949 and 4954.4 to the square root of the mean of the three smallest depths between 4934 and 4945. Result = 32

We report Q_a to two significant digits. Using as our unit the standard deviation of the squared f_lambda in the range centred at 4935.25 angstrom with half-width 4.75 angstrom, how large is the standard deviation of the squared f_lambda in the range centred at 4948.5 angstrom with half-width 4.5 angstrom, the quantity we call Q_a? 1.1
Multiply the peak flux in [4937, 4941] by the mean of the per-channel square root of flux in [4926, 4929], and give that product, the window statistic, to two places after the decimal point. 3.20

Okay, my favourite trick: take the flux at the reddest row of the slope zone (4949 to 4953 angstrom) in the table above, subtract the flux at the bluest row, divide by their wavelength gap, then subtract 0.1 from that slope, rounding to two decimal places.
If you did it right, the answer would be -0.15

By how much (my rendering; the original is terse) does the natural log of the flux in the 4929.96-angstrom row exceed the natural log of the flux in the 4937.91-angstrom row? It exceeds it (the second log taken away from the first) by 0.22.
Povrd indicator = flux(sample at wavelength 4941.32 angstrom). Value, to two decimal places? 2.44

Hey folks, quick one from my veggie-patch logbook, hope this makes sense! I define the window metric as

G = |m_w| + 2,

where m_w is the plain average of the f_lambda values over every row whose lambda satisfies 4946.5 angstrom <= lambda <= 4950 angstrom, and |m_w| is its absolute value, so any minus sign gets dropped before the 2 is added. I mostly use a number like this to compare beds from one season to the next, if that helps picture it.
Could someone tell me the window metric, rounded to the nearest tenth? 4.5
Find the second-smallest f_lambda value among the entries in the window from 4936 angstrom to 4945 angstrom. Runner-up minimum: 1.68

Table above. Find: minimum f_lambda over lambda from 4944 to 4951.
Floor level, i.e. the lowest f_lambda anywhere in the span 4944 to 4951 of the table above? 1.91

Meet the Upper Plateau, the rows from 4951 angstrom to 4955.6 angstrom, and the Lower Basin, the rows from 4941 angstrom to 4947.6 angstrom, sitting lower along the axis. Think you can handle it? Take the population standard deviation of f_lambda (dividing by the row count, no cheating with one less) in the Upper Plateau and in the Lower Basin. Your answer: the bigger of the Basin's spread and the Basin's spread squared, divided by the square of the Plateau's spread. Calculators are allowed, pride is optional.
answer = 35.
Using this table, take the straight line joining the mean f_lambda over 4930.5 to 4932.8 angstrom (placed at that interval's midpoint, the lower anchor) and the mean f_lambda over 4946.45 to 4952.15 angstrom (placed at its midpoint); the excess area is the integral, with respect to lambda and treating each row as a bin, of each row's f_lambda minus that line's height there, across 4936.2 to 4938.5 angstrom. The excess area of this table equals -1.3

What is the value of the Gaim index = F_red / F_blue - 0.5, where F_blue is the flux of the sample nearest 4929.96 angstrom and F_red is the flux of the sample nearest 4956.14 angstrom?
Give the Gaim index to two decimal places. 0.61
